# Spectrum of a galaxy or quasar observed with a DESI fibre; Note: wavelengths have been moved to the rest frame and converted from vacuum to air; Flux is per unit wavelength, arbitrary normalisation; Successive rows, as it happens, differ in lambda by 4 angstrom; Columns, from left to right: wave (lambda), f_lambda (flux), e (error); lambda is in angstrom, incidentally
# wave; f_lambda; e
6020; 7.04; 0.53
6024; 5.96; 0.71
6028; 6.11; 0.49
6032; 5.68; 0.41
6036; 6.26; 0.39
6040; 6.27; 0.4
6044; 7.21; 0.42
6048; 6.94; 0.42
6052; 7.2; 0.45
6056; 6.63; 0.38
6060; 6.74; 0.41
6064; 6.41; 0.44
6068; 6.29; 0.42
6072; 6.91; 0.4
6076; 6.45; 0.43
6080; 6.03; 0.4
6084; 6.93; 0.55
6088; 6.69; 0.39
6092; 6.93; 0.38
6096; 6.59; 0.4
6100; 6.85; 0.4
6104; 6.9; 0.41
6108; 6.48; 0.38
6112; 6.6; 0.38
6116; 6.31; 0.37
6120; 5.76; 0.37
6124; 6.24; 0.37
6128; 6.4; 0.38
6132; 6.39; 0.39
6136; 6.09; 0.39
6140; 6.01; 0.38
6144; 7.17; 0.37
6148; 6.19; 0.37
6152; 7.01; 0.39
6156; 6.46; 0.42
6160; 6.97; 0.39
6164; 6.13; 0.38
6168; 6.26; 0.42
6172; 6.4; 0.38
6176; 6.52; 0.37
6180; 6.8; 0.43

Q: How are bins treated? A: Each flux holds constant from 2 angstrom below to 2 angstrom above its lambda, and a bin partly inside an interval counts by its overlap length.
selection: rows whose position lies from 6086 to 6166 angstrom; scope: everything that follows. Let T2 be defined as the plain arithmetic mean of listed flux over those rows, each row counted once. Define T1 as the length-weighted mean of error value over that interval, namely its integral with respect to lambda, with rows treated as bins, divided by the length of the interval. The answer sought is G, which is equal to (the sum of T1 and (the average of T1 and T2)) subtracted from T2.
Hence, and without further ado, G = 2.68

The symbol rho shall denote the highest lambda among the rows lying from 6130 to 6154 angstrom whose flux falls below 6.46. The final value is 6148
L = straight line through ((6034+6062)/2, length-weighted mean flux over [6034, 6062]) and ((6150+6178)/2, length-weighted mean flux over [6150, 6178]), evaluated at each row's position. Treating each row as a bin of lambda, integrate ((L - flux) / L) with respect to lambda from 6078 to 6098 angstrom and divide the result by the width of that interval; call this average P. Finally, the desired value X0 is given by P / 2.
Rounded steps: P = 0.01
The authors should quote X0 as 0.003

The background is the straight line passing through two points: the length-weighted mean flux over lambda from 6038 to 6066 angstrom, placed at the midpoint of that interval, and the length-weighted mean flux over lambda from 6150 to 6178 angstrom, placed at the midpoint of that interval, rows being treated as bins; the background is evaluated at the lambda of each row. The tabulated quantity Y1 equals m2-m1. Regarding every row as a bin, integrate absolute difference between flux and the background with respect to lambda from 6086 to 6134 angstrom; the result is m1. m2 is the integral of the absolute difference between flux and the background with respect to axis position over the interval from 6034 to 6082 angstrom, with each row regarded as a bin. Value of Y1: 4.7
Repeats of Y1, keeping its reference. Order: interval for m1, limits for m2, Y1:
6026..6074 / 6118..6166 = 0.2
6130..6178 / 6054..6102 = -4.9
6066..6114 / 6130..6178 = 5.0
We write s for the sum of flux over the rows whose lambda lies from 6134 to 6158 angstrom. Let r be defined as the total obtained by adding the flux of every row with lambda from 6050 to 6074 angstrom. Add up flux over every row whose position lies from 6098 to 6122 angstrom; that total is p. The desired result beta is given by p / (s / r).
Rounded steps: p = 38.9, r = 40.2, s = 38.9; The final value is 40.1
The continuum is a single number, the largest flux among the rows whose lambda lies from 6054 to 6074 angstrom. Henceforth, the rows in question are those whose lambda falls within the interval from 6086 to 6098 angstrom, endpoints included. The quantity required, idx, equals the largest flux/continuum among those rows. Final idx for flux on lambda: 1.00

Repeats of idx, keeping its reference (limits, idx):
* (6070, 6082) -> 1.00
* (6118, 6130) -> 0.93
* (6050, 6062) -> 1.04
